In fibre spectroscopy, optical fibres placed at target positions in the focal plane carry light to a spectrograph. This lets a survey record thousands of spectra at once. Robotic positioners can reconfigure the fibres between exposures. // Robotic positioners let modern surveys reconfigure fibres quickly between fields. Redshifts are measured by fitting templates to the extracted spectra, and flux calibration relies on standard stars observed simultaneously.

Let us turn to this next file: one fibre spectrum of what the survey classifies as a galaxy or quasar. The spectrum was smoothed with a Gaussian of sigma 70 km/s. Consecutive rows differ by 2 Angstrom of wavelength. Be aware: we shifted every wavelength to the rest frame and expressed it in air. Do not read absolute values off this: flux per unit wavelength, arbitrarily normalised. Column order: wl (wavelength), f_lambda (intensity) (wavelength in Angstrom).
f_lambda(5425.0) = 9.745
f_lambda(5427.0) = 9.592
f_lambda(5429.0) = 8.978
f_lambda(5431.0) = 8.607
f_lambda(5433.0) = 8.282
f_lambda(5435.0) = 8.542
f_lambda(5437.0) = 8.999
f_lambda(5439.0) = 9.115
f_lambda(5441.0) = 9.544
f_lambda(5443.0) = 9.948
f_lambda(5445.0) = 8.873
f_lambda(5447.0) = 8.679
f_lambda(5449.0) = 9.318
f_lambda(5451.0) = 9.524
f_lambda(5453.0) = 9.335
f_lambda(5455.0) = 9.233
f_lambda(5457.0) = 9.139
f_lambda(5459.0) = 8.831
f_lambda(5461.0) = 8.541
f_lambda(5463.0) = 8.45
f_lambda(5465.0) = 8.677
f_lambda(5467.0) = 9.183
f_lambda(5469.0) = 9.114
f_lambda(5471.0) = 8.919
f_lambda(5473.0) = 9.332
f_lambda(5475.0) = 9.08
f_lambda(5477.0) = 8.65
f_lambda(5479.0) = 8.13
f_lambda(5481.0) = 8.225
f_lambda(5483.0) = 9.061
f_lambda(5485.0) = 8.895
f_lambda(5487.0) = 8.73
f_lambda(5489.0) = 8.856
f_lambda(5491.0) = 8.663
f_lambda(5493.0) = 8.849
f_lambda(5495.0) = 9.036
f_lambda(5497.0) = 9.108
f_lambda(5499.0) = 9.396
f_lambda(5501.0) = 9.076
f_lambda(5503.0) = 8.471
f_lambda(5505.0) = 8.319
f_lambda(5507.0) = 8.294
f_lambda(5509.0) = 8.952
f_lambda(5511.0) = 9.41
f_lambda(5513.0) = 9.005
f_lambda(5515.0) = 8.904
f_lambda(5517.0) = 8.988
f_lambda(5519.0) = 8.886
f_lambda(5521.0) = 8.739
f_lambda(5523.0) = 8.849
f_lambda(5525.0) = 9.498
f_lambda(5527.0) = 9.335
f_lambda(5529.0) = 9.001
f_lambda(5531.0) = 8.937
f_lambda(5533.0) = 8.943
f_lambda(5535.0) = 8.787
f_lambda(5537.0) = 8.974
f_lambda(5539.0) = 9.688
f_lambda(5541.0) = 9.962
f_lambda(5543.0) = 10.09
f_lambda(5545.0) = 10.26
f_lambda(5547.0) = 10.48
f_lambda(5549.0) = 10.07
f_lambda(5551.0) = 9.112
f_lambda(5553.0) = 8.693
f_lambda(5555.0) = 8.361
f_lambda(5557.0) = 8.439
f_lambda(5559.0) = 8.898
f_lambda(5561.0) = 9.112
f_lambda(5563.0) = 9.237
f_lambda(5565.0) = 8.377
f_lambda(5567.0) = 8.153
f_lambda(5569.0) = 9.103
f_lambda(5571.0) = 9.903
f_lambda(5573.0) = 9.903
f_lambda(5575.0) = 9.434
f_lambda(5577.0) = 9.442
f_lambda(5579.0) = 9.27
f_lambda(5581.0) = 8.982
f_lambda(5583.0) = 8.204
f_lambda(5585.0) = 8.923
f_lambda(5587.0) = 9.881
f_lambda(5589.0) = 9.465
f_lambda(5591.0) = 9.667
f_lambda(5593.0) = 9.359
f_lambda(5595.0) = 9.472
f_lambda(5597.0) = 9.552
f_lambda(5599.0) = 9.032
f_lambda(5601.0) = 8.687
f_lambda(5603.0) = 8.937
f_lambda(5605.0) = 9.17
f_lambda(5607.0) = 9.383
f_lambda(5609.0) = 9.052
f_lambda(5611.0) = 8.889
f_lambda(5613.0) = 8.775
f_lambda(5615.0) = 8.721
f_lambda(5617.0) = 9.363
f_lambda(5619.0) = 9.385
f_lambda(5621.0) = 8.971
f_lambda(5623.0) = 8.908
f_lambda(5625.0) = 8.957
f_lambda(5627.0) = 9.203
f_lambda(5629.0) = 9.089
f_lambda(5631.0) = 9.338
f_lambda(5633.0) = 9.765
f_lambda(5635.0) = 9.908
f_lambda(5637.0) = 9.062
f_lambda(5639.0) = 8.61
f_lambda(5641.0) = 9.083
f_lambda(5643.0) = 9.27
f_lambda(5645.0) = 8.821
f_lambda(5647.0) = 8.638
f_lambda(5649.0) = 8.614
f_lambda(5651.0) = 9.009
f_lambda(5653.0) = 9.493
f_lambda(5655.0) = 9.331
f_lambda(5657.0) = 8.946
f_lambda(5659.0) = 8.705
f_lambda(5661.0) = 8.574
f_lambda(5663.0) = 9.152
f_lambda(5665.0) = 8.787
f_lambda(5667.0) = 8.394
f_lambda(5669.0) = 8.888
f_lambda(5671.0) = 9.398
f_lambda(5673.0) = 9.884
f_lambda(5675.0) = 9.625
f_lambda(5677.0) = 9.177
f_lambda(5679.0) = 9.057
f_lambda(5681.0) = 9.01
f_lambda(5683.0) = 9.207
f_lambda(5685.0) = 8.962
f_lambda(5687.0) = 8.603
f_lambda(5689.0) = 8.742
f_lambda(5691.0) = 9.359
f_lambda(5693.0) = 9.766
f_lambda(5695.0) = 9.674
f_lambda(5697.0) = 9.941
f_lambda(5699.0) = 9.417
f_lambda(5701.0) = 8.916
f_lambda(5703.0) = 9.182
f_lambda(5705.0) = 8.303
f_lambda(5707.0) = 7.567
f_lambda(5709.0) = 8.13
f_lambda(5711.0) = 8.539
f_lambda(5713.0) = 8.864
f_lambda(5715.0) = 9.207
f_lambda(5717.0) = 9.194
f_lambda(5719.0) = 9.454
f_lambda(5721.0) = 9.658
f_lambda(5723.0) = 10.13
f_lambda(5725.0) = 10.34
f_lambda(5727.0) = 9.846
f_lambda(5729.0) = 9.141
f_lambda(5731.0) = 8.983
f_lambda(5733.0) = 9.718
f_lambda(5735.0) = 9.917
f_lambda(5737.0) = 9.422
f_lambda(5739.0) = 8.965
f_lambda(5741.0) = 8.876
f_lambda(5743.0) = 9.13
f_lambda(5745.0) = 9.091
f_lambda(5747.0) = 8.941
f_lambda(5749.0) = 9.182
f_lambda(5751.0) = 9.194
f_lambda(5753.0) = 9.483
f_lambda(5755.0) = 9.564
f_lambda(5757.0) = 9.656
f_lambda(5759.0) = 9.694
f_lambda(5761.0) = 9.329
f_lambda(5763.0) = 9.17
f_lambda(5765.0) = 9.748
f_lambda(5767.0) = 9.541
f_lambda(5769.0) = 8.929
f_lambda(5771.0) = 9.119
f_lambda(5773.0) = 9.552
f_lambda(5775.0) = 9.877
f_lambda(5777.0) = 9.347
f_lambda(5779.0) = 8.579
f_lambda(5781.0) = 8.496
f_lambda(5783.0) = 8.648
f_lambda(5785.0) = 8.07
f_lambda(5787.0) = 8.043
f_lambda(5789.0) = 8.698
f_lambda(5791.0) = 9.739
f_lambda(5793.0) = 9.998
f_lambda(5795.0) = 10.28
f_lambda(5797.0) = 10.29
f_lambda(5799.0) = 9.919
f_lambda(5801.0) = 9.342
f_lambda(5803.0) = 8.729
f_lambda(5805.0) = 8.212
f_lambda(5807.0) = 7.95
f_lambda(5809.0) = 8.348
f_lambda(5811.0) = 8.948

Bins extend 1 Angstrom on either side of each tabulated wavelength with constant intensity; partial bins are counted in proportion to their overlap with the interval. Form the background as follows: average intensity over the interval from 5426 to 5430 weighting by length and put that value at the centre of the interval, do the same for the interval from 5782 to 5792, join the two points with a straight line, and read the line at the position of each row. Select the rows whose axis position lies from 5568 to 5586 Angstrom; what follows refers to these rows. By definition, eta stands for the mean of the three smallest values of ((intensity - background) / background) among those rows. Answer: -0.034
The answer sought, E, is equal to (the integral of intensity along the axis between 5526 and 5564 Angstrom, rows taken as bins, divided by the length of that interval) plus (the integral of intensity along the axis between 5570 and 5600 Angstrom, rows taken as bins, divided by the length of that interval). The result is 18.6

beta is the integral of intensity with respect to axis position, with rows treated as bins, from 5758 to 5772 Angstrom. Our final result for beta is 131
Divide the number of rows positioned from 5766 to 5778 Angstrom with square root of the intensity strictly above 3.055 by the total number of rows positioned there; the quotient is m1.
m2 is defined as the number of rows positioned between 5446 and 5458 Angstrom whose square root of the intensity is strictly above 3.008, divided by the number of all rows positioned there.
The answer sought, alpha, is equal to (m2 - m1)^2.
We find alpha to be 0.03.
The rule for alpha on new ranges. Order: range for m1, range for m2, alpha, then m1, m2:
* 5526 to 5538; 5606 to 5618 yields 0.11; 0.2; 0.50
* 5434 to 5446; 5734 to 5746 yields 0.11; 0.3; 0.67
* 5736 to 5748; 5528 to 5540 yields 0.00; 0.2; 0.17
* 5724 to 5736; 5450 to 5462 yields 0.00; 0.7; 0.67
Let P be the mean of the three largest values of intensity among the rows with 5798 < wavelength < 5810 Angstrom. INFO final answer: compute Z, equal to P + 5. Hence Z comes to 14.3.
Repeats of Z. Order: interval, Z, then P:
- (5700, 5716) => 14.1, 9.1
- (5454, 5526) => 14.4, 9.4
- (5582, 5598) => 14.7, 9.7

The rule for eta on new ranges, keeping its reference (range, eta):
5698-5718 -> -0.089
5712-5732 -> 0.028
